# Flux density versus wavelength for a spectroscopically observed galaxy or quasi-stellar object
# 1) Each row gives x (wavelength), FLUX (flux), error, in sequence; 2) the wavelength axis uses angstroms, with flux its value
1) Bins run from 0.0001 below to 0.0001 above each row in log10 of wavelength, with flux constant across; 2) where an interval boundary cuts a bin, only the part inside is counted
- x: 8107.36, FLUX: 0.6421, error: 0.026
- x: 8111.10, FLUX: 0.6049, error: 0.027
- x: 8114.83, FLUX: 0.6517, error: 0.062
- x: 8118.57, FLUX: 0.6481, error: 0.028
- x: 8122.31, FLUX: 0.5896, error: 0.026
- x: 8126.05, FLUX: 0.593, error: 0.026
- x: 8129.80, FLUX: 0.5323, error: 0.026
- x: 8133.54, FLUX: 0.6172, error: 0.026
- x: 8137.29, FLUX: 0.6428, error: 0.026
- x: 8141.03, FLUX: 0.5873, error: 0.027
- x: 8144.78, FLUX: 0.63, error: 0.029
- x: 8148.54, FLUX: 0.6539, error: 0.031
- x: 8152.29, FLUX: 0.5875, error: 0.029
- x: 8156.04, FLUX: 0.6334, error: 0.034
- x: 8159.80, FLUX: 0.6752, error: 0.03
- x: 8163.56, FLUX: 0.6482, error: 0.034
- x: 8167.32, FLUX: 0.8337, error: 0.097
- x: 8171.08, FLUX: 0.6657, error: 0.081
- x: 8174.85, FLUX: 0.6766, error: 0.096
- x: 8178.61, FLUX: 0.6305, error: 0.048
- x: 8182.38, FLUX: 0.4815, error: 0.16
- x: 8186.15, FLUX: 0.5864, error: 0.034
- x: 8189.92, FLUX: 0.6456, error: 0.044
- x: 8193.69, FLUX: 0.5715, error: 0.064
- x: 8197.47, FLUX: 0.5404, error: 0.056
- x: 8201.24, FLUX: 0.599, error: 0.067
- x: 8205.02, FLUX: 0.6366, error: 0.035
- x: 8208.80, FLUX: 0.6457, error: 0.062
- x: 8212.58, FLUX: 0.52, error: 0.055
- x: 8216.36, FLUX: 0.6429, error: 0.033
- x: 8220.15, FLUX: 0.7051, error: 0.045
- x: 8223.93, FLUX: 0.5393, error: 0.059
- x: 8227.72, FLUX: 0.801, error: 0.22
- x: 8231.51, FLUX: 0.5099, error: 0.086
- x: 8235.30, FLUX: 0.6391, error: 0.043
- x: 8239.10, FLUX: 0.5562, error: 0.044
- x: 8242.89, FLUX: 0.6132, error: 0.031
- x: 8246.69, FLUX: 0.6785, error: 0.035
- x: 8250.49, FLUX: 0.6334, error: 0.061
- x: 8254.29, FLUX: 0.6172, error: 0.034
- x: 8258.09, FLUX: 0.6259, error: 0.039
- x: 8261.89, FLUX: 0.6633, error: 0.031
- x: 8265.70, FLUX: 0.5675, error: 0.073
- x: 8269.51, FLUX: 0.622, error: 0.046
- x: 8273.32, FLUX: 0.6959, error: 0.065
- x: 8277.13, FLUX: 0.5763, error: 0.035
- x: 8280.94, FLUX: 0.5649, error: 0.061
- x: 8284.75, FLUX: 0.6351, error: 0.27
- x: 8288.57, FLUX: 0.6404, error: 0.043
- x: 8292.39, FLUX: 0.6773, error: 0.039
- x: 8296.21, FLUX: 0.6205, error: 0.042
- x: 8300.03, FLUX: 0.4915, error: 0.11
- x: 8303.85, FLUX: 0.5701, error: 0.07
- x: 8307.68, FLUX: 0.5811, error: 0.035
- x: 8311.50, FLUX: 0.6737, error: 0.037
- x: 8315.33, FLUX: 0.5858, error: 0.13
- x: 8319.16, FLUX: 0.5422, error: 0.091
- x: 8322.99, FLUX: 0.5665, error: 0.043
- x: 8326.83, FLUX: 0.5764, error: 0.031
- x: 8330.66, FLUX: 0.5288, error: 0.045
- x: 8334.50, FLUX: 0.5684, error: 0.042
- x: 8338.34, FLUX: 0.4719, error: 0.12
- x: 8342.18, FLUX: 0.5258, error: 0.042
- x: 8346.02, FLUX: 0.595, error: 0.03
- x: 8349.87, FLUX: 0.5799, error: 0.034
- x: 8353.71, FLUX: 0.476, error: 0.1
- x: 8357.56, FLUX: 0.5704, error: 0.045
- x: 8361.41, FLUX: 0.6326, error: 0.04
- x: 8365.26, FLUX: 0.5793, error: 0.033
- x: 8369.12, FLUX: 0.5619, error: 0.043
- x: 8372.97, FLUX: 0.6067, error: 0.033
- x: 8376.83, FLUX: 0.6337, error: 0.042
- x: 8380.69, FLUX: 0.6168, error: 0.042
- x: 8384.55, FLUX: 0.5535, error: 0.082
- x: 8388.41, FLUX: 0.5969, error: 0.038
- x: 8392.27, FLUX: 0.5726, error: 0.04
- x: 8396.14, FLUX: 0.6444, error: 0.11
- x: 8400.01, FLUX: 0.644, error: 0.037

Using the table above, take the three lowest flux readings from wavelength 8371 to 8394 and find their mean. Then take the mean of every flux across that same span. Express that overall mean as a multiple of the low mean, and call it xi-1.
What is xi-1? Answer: 1.039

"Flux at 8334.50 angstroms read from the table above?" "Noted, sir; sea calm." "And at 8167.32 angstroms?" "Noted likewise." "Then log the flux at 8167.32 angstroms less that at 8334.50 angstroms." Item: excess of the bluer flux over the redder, 0.27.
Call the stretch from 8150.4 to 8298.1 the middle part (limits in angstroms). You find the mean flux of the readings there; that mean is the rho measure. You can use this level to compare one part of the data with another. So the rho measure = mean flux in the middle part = 0.626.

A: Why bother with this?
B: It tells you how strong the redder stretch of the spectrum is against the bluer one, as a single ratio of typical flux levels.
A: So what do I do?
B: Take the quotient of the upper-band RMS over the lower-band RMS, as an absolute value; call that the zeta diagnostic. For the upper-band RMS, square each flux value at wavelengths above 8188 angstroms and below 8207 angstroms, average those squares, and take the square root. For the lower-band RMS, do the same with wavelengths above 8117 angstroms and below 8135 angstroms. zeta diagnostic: 1.00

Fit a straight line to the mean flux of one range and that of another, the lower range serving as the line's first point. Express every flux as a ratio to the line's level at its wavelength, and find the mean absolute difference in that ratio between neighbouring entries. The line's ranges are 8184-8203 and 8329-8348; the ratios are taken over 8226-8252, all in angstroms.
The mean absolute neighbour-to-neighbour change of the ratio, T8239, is 0.19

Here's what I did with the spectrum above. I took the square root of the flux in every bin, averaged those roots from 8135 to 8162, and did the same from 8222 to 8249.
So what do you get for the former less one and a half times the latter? -0.384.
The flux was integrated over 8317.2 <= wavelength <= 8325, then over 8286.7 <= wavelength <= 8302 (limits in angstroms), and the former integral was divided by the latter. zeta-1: 0.5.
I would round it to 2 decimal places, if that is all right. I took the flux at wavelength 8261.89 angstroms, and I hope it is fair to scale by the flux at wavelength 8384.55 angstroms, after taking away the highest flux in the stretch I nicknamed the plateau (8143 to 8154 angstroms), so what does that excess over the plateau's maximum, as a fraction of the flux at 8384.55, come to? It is 0.02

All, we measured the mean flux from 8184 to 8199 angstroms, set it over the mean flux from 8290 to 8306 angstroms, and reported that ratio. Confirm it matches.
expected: 0.99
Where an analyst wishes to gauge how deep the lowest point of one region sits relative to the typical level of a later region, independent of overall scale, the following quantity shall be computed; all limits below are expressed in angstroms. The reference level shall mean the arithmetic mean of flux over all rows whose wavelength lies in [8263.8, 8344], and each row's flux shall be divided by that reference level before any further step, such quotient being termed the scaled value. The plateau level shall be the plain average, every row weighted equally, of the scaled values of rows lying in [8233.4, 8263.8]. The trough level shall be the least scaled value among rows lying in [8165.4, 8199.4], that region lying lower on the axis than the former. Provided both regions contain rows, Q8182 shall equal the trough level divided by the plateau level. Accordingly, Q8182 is 0.77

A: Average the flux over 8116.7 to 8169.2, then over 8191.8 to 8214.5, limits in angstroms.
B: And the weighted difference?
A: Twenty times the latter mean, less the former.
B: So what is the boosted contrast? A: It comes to 11.1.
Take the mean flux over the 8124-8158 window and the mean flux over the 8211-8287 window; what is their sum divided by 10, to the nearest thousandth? 0.123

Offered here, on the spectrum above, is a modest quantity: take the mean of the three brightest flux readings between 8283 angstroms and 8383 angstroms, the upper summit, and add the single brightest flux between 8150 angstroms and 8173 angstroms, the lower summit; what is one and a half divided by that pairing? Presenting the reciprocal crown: 1.00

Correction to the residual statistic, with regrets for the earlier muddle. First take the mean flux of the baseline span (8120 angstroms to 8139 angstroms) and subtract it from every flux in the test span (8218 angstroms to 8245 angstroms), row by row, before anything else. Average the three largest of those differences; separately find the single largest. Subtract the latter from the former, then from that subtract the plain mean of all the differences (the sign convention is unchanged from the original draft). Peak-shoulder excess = -0.11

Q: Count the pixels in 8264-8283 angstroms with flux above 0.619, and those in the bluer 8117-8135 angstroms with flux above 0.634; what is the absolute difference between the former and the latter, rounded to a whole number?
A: 1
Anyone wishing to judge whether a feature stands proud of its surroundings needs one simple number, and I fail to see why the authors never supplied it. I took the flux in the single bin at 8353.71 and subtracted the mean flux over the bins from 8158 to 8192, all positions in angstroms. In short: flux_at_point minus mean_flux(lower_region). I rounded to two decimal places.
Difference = -0.17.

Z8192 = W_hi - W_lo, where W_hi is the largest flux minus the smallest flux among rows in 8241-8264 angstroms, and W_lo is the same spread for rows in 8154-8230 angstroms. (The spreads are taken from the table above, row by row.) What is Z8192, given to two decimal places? -0.29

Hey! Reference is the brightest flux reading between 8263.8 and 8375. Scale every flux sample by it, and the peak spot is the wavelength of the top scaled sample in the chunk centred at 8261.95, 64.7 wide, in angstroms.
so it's 8273.32 angstroms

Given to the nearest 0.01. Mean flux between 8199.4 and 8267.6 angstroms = 0.62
